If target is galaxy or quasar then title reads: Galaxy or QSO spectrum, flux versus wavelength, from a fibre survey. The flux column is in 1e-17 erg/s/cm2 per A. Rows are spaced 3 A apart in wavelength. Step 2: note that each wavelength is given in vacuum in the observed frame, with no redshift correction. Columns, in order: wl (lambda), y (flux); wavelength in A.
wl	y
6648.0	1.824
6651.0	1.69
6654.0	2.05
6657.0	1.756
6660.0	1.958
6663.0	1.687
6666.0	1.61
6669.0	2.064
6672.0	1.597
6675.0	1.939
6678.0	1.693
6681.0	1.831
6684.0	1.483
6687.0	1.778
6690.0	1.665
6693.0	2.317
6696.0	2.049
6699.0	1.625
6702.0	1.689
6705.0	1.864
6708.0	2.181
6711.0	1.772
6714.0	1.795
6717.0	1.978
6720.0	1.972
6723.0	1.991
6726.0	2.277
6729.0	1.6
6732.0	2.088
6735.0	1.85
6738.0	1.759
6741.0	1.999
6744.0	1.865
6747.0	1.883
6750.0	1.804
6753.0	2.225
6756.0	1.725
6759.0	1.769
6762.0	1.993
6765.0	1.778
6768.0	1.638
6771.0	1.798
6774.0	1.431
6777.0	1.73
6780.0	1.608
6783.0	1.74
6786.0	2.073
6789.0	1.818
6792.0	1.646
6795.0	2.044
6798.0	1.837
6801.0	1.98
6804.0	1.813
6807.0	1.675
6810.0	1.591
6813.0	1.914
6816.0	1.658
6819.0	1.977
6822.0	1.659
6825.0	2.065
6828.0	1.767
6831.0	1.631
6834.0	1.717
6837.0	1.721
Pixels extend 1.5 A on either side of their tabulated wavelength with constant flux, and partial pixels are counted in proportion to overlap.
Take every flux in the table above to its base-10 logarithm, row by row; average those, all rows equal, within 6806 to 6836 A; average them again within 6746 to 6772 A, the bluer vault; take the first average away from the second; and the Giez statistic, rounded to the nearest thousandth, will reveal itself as 0.019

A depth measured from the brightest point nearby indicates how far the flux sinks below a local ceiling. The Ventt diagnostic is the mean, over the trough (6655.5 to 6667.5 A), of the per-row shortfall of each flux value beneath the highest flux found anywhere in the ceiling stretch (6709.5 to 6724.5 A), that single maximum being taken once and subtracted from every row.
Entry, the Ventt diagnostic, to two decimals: 0.24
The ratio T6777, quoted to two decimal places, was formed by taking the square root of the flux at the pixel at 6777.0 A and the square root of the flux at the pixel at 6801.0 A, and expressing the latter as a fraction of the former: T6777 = 1.07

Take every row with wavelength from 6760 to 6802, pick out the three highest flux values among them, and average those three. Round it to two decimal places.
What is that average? 2.04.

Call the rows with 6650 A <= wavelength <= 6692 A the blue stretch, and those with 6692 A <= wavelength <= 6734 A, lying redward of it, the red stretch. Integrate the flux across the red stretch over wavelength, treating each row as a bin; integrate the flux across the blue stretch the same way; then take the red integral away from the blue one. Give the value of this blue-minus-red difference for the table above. -7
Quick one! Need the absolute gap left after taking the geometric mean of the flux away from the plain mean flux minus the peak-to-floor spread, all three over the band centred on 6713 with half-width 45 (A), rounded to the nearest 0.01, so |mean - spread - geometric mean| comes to 0.82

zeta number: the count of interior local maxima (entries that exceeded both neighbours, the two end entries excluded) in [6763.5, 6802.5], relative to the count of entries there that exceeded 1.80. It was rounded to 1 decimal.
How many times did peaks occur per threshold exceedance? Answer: 0.8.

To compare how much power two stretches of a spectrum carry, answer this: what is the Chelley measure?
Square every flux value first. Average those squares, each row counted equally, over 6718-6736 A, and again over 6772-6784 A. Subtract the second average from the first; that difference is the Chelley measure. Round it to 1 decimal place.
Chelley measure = 1.2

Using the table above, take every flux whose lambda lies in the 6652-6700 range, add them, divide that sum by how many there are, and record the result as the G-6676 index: 1.82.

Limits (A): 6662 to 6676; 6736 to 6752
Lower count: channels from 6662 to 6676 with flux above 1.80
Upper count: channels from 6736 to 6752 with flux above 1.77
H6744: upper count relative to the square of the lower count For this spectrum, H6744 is 1.0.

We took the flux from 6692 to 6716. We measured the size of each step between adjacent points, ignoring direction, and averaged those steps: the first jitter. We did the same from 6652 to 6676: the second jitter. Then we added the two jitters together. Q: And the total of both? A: 0.541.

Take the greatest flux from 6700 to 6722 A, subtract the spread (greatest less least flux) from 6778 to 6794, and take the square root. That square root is 1.31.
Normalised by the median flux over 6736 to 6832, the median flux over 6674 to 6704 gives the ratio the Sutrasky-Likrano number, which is 0.97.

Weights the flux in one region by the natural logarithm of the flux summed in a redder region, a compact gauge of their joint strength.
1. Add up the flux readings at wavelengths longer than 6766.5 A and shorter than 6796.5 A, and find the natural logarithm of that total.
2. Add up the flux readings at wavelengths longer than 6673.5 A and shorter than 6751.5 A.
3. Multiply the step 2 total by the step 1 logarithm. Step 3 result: 140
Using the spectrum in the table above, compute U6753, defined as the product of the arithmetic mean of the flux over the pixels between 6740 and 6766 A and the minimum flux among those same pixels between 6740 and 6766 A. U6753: 3.27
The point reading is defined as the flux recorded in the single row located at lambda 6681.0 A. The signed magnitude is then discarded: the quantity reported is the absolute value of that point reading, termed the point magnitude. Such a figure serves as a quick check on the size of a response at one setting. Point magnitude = 1.83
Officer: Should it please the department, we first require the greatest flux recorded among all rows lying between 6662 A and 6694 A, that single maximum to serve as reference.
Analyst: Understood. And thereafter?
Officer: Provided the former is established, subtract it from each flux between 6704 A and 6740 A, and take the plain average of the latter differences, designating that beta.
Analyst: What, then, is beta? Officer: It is -0.39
